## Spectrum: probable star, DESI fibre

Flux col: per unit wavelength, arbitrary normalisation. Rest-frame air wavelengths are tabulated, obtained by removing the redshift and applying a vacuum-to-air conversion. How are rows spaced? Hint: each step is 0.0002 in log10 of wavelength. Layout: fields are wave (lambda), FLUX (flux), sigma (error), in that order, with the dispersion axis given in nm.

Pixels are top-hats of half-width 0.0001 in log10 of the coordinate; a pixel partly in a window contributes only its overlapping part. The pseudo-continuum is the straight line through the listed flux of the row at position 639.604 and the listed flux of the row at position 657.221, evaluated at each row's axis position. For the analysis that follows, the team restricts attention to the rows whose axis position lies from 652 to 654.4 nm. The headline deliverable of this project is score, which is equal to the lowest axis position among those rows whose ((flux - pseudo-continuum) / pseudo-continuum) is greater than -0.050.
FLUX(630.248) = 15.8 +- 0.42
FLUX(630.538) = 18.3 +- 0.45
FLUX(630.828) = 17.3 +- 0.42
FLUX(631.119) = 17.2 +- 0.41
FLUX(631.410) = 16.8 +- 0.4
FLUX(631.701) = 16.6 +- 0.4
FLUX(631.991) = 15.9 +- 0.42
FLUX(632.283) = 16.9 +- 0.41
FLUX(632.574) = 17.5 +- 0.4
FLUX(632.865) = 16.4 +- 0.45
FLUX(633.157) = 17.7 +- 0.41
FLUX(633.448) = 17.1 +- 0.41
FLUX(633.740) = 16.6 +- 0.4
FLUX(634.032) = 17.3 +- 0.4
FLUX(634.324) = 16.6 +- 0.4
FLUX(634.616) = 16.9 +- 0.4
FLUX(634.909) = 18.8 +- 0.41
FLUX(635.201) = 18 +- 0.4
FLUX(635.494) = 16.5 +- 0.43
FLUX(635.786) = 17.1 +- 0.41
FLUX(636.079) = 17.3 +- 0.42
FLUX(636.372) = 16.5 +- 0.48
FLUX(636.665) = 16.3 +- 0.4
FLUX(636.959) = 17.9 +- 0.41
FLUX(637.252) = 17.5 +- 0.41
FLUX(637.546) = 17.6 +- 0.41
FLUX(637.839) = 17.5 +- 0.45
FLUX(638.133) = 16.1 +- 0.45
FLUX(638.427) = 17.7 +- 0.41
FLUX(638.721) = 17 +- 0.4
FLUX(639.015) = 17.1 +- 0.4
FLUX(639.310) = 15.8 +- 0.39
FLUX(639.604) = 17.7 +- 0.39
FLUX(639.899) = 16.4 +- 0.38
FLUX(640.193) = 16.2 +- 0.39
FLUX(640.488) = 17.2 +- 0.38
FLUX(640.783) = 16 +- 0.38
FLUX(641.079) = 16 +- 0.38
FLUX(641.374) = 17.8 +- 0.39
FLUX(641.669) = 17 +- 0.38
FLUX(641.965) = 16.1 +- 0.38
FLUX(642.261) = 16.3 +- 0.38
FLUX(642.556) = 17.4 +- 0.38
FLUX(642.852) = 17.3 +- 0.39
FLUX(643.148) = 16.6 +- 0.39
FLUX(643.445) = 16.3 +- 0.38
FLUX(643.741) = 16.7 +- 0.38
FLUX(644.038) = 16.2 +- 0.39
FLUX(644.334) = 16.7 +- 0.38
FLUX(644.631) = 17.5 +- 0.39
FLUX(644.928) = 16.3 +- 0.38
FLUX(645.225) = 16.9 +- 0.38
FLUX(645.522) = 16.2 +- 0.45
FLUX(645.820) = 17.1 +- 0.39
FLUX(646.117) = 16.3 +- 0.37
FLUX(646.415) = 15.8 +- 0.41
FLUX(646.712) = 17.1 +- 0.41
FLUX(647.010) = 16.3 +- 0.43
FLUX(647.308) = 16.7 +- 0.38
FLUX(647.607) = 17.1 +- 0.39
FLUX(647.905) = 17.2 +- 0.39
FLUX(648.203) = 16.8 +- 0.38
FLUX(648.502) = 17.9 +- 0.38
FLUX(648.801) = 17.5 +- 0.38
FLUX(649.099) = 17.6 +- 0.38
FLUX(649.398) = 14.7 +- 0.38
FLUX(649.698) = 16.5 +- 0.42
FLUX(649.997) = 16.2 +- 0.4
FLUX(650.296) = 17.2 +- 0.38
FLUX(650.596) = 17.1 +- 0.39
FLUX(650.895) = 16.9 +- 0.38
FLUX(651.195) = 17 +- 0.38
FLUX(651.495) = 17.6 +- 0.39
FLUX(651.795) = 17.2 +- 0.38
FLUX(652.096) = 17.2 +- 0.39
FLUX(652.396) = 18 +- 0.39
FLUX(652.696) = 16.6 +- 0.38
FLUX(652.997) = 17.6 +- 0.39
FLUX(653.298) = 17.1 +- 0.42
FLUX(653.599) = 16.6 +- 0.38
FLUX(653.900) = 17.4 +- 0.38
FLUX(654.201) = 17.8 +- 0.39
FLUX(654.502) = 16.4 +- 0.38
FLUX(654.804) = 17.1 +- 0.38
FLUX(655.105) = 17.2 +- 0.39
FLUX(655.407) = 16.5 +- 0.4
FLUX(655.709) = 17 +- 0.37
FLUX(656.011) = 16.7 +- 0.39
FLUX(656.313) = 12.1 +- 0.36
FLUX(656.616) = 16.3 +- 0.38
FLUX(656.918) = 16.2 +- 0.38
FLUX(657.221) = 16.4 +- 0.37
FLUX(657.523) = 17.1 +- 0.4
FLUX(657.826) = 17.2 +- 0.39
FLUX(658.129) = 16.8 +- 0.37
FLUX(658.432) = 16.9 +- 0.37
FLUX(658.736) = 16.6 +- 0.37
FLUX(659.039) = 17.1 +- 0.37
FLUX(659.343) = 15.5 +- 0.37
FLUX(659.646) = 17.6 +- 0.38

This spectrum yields 652.096 nm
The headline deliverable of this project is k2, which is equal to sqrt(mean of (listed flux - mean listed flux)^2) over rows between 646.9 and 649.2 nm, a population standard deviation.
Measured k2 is 0.49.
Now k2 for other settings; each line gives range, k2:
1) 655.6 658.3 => 1.49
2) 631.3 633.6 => 0.55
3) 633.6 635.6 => 0.80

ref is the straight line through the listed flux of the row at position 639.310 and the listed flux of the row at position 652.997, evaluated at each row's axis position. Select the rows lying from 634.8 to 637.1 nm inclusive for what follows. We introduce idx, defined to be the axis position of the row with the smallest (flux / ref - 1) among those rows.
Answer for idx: 636.665 nm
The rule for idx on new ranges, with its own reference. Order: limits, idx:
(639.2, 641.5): 641.079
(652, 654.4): 653.599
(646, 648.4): 646.415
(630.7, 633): 631.991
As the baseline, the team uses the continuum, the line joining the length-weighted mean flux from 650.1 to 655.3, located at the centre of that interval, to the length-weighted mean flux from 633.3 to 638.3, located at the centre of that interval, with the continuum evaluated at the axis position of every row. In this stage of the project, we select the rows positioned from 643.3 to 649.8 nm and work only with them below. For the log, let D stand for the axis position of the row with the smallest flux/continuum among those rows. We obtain 649.398 nm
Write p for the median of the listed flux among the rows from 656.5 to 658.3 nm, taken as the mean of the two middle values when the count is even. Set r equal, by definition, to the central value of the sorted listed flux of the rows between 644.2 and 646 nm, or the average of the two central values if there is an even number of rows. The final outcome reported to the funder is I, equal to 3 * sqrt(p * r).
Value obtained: 50.1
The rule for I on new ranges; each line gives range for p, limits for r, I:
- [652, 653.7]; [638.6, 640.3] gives 50.8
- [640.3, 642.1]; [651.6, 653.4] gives 50.6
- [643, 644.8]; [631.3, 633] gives 50.0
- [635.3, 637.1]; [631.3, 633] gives 50.2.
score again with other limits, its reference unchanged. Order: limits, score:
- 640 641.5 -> 640.488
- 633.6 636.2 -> 634.032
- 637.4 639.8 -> 637.546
